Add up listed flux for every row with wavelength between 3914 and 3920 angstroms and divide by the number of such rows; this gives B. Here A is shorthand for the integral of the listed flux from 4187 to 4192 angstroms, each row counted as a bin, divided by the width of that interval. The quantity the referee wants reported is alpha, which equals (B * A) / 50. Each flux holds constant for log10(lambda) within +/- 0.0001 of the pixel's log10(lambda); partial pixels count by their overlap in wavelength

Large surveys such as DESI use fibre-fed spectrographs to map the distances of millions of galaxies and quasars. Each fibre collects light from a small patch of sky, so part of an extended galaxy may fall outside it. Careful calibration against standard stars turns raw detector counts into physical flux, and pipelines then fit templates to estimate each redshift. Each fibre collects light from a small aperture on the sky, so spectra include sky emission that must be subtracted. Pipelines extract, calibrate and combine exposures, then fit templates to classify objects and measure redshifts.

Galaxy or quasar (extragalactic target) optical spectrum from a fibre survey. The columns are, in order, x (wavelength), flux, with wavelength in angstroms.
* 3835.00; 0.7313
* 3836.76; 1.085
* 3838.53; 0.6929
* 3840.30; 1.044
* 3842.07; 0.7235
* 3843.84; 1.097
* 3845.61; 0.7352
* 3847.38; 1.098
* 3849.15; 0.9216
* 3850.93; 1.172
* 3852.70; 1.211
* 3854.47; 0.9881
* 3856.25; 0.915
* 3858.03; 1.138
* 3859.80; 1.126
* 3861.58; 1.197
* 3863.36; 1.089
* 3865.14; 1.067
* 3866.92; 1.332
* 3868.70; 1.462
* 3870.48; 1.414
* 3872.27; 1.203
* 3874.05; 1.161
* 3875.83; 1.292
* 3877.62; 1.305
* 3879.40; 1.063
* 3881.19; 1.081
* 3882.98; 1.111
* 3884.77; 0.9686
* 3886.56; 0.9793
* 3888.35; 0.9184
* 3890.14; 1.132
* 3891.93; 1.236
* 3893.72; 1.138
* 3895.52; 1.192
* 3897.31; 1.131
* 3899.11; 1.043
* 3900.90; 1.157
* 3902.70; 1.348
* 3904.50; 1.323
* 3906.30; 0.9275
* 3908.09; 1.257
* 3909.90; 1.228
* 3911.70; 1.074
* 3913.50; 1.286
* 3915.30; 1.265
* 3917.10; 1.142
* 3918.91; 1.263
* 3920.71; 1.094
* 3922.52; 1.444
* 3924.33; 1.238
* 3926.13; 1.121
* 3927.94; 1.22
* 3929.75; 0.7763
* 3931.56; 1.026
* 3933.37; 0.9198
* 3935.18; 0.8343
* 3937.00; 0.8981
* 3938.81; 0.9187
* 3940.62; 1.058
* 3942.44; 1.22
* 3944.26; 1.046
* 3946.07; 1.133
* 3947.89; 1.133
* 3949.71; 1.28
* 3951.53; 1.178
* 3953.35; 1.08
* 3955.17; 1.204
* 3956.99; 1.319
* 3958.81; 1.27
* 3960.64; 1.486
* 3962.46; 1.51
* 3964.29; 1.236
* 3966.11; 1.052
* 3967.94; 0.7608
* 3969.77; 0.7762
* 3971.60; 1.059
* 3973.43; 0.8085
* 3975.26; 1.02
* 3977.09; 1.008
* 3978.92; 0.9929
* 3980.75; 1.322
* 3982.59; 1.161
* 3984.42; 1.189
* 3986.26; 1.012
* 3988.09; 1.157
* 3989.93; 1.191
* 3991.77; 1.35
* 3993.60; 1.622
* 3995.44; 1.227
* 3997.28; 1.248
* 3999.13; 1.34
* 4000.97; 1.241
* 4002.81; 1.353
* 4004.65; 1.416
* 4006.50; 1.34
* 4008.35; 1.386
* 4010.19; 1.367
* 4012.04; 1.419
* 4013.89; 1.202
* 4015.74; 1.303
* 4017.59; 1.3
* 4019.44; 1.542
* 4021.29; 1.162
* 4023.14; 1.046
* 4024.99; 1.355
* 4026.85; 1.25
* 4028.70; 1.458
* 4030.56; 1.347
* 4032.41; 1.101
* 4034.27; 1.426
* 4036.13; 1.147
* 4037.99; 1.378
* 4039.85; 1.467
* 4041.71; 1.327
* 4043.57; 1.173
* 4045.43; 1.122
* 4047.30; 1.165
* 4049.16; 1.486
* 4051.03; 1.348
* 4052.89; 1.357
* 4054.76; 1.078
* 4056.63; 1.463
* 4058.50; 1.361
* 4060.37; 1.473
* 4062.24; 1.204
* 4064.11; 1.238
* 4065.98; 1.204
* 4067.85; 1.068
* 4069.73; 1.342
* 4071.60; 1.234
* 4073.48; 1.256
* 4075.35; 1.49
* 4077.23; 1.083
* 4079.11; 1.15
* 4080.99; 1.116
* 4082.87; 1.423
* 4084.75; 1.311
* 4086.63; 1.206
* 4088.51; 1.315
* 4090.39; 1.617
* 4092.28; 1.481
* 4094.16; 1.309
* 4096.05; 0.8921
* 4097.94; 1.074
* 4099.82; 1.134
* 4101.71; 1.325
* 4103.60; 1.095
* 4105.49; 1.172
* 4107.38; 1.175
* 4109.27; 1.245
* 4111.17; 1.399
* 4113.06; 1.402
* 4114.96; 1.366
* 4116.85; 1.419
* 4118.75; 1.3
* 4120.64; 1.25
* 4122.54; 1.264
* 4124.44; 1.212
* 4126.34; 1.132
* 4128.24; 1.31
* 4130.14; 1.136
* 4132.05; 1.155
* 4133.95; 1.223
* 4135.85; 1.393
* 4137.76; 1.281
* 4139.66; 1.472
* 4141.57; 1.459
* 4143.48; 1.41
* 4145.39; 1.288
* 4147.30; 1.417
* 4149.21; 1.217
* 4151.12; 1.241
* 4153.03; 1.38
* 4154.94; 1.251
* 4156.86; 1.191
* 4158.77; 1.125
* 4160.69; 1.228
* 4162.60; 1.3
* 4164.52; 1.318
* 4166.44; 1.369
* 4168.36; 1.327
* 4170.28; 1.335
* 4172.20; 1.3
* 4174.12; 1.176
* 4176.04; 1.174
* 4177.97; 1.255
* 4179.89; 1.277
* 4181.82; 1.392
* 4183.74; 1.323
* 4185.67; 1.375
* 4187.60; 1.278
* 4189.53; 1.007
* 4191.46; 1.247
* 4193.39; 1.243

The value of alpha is 0.0285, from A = 1.16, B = 1.22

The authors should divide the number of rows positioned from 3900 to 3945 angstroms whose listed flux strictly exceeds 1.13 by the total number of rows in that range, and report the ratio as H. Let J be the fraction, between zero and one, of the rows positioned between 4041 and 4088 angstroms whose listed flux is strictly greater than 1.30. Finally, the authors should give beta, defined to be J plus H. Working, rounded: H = 0.520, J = 0.44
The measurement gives 0.96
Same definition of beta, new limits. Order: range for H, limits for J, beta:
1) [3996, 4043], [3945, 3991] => 1.08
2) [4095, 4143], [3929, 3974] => 1.00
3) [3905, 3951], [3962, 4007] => 0.84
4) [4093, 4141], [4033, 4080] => 1.36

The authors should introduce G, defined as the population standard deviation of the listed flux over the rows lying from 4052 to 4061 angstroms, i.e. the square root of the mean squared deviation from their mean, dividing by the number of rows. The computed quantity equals 0.14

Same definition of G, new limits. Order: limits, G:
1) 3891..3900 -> 0.06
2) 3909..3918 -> 0.08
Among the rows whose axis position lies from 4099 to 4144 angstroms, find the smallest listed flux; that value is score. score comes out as 1.095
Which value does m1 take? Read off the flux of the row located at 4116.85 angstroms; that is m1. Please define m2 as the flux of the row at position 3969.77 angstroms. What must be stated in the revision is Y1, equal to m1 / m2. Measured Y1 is 1.83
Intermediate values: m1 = 1.419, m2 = 0.7762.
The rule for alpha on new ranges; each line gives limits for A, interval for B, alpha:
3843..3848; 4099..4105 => 0.0230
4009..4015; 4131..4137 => 0.0335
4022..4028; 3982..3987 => 0.0275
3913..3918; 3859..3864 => 0.0279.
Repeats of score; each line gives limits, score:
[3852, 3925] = 0.915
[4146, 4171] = 1.125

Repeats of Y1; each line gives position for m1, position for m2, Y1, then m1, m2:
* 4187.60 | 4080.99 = 1.15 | 1.278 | 1.116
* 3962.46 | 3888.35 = 1.64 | 1.51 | 0.9184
